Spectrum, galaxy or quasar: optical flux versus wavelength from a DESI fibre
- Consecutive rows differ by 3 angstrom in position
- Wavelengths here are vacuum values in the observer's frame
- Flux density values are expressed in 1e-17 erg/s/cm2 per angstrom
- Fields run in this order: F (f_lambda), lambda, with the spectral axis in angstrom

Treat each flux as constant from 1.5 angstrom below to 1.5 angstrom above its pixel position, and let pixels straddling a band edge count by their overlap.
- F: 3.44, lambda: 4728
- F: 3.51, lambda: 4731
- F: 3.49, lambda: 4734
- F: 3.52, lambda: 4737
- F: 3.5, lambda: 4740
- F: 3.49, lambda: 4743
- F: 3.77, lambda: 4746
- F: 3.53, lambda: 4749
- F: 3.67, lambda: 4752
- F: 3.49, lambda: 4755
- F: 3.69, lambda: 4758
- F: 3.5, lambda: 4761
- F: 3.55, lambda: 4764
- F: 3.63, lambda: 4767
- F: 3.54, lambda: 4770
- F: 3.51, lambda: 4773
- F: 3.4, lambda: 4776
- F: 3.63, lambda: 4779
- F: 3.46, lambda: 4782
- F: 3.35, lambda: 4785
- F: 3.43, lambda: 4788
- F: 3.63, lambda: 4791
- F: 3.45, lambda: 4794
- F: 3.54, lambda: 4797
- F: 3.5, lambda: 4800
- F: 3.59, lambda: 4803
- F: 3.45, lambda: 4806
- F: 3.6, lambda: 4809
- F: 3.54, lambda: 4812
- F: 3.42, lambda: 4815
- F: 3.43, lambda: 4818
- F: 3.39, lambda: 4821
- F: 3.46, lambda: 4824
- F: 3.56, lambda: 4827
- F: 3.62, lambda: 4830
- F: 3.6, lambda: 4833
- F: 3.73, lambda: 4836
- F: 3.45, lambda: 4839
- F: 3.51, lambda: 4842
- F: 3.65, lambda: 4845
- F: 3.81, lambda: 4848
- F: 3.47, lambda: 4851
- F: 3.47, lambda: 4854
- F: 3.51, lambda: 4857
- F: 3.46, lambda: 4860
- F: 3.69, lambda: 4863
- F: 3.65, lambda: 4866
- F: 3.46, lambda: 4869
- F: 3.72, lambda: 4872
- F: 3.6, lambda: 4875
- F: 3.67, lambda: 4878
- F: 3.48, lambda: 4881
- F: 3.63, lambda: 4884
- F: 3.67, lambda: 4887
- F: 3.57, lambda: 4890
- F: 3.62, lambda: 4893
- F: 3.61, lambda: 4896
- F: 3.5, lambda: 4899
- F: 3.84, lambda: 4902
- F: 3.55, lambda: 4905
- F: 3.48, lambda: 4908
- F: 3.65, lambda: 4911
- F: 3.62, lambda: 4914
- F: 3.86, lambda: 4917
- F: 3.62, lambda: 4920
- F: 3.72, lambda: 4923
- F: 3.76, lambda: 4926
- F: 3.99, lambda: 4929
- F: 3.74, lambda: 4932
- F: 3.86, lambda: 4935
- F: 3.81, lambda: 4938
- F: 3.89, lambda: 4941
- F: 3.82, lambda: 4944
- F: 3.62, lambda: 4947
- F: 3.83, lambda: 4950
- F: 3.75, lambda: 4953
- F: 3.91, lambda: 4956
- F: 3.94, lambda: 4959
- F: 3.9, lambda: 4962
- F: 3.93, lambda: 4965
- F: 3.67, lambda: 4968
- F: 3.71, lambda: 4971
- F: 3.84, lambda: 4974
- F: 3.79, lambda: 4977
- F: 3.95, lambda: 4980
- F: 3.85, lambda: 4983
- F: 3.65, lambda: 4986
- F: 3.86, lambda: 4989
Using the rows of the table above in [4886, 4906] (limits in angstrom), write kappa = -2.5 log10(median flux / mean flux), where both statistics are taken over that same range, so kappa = 0.004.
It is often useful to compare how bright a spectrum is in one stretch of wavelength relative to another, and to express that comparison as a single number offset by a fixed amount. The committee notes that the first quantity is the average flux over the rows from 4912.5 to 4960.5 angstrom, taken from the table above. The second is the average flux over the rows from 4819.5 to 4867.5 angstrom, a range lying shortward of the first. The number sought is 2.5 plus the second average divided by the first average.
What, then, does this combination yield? 3.439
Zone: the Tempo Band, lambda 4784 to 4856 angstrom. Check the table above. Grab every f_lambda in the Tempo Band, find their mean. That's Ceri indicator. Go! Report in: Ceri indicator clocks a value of 3.53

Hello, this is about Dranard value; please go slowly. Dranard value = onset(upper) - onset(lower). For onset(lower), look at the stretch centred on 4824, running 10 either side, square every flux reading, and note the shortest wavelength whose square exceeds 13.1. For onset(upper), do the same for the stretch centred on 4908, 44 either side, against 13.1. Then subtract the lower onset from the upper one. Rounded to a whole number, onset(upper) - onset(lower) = 36 angstrom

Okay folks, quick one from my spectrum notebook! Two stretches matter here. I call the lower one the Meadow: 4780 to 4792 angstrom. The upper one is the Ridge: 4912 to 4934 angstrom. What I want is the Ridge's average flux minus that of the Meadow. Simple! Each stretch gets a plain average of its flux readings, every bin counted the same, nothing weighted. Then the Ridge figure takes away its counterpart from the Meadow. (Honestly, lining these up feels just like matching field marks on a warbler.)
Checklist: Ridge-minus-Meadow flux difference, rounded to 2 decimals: 0.29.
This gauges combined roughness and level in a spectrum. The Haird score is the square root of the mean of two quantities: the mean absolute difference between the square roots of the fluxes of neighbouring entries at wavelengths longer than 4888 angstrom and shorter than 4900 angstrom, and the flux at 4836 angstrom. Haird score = 1.368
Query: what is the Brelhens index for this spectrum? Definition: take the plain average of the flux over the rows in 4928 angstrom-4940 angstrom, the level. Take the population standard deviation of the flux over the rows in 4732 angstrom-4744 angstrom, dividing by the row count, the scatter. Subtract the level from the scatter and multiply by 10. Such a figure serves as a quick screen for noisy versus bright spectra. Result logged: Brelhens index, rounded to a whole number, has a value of -38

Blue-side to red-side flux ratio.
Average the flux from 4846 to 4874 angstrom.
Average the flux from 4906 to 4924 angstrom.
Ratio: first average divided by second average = 0.98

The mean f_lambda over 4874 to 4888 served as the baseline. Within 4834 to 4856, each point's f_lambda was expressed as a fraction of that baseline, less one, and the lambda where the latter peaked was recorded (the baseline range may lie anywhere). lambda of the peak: 4848 angstrom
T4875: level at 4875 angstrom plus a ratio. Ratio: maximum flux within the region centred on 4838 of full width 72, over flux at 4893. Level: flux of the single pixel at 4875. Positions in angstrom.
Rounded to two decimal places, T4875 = 4.65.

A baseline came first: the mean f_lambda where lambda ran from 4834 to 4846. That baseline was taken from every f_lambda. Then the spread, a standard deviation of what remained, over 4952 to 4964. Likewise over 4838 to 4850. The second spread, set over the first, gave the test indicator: 1.9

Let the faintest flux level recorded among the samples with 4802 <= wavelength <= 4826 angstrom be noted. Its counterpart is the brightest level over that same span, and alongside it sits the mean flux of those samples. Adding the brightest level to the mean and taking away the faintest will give 3.69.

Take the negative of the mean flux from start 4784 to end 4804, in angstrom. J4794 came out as -3.50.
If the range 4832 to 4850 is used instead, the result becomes -3.62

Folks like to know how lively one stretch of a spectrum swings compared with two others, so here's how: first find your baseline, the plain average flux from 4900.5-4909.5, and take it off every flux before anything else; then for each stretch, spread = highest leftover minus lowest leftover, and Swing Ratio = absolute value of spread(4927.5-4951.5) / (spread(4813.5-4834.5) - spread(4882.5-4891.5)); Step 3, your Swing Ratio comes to 2.8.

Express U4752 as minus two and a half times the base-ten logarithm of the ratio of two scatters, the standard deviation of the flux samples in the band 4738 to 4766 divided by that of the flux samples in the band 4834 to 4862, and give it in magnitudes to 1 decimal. 0.3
